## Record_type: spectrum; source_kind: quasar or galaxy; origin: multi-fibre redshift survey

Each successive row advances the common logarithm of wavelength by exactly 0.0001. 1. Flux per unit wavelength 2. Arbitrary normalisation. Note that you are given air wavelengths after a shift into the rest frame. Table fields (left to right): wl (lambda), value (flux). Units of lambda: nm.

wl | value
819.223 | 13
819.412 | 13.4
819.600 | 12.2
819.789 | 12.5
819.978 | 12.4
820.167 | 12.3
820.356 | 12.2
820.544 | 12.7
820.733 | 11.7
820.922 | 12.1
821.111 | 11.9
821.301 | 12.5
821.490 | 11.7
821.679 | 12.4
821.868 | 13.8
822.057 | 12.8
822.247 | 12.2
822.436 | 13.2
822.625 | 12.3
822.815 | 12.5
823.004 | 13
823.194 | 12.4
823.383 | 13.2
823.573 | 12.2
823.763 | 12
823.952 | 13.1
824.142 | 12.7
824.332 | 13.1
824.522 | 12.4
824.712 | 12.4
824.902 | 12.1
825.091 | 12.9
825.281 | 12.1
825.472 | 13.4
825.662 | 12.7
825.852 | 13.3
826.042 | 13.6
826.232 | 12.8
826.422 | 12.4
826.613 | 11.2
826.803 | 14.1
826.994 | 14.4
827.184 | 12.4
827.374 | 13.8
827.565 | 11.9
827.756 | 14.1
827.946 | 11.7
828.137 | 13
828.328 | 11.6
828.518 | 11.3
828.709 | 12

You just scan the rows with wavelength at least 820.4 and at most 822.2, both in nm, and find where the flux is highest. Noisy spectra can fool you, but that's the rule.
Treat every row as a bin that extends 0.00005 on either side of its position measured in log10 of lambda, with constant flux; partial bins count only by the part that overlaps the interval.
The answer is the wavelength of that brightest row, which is 821.868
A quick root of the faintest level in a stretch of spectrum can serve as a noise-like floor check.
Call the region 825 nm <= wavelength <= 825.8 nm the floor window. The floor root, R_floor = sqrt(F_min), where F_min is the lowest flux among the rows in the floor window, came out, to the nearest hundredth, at 3.48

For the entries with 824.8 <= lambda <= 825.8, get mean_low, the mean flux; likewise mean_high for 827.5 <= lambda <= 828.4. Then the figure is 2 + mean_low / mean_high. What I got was 3.01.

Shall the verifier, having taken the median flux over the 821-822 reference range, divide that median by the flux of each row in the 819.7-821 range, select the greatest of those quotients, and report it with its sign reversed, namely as -1.06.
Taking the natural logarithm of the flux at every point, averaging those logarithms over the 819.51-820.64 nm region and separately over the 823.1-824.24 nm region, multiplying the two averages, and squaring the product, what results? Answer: 40.6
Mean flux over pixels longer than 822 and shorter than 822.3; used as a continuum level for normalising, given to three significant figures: 12.5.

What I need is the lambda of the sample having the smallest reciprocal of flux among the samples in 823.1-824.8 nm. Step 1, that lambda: 823.383 nm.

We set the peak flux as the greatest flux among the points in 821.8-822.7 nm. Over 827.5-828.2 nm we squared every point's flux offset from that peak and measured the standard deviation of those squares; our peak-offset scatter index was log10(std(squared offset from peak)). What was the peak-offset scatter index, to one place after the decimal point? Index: 0.3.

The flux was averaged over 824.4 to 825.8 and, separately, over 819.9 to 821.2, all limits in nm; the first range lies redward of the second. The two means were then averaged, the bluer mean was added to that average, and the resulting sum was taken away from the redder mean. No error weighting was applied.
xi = -12.0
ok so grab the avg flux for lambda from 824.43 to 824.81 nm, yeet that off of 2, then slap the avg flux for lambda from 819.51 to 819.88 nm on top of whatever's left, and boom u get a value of 1.95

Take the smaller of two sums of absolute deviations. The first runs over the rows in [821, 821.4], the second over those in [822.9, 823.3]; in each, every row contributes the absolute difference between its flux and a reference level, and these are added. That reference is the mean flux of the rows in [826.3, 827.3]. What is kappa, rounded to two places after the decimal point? 0.60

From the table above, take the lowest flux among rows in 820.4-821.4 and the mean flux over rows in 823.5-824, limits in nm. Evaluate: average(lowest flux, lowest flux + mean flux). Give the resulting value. 17.9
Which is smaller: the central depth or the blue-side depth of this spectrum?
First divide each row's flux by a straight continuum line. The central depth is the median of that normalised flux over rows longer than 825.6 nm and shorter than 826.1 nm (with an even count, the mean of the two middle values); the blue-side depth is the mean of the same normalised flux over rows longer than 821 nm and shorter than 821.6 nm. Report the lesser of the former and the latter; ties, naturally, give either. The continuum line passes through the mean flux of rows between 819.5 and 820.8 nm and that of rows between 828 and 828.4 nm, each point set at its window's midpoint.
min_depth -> 0.98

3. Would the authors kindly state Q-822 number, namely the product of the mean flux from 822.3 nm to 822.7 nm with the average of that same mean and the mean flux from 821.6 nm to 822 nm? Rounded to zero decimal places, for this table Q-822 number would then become 165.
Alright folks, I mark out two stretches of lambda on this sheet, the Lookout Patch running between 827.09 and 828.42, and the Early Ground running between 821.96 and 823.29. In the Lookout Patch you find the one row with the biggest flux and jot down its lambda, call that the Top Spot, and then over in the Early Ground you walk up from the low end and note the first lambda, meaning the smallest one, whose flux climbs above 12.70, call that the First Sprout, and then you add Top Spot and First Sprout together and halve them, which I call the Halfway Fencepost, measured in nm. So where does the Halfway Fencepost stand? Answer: 824.91 nm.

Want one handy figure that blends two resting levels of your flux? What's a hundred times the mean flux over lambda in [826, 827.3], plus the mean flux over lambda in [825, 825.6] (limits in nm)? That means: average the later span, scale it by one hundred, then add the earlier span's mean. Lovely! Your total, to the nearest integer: 1311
